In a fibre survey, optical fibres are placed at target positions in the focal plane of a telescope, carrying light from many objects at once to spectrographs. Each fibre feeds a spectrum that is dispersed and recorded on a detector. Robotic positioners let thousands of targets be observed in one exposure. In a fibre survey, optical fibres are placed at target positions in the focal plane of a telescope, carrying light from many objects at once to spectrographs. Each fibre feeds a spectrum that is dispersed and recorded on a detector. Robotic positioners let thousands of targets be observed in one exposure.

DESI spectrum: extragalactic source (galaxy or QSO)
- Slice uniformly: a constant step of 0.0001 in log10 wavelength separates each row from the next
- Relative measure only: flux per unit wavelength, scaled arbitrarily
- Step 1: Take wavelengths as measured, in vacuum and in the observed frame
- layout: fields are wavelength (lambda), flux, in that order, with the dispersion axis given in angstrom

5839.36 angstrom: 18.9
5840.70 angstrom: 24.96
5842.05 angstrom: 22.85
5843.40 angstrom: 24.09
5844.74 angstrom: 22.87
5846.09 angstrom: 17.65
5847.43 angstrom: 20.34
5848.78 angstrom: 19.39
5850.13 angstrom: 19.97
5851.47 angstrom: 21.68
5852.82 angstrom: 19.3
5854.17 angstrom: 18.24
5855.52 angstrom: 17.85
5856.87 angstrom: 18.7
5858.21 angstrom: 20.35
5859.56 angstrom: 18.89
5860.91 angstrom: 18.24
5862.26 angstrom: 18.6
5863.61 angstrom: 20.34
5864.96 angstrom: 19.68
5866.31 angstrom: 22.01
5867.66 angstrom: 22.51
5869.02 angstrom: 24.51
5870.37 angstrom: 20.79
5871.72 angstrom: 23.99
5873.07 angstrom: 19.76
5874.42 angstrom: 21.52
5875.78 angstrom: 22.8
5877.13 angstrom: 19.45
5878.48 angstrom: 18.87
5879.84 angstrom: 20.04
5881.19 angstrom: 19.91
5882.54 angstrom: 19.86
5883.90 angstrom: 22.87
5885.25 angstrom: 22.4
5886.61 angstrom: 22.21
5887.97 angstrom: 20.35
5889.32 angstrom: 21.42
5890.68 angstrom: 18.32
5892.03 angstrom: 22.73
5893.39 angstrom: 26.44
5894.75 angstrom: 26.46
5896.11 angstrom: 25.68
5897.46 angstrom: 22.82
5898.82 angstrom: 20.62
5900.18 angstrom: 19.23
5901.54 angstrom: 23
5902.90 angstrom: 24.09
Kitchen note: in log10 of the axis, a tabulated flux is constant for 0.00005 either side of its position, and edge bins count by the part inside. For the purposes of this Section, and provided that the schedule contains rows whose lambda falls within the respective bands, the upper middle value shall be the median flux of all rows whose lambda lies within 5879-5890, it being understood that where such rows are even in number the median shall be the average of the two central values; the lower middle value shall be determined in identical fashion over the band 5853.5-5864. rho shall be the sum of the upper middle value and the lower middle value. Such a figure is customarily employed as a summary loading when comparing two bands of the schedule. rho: 39.5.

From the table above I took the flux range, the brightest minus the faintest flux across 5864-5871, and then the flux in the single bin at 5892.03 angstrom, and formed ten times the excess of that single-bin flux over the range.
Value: 179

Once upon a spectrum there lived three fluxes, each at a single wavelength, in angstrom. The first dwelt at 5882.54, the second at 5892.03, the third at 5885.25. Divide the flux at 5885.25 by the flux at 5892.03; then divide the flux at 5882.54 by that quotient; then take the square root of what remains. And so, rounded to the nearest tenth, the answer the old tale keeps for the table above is 4.5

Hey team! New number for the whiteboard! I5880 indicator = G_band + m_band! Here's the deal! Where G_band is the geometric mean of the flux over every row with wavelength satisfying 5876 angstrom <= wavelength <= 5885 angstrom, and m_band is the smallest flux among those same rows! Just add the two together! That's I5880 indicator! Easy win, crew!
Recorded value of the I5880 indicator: 39.0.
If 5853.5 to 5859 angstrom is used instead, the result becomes 36.6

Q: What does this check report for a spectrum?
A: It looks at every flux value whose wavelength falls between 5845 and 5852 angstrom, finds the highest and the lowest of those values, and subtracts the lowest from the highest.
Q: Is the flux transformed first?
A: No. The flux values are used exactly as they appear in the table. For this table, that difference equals 4.0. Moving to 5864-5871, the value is 4.8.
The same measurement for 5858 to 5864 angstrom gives 2.1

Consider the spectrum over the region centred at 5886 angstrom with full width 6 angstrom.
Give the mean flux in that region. 22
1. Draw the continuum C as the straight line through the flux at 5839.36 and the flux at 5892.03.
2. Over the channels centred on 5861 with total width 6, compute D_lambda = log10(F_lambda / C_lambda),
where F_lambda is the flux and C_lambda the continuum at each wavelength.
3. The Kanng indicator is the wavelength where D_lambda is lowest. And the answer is 5860.91 angstrom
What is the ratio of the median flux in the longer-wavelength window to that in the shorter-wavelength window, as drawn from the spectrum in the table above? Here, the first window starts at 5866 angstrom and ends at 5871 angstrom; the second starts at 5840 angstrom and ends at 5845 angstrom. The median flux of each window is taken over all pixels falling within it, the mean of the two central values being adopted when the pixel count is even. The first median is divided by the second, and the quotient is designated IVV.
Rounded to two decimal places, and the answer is 0.95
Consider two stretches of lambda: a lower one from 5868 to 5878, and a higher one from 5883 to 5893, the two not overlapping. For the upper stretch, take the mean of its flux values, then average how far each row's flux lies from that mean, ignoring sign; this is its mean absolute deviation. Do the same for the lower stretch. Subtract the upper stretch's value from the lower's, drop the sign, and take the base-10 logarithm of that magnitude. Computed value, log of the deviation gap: -0.37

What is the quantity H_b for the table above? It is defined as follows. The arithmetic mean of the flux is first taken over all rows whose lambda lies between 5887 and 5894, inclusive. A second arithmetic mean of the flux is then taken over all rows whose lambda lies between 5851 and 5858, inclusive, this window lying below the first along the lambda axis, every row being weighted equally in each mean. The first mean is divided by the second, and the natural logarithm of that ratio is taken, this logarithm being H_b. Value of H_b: 0.13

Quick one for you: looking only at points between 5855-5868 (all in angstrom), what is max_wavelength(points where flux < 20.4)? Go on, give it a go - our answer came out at 5864.96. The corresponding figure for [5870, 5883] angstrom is 5882.54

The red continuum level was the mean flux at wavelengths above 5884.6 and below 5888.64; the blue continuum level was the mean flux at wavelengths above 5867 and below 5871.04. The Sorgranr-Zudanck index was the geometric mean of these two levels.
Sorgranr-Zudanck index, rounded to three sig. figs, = 22.1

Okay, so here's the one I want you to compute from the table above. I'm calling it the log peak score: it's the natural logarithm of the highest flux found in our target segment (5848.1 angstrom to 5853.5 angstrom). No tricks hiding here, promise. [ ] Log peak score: 3.08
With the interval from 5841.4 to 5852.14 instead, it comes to 3.18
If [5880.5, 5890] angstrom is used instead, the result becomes 3.13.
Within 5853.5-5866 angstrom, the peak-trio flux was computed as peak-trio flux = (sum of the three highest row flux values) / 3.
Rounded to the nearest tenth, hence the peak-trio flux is 20.1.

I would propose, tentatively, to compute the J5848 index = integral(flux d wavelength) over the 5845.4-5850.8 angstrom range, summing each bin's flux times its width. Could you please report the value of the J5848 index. 104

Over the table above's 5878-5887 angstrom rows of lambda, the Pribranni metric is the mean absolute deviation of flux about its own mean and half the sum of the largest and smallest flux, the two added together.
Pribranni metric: 22.3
